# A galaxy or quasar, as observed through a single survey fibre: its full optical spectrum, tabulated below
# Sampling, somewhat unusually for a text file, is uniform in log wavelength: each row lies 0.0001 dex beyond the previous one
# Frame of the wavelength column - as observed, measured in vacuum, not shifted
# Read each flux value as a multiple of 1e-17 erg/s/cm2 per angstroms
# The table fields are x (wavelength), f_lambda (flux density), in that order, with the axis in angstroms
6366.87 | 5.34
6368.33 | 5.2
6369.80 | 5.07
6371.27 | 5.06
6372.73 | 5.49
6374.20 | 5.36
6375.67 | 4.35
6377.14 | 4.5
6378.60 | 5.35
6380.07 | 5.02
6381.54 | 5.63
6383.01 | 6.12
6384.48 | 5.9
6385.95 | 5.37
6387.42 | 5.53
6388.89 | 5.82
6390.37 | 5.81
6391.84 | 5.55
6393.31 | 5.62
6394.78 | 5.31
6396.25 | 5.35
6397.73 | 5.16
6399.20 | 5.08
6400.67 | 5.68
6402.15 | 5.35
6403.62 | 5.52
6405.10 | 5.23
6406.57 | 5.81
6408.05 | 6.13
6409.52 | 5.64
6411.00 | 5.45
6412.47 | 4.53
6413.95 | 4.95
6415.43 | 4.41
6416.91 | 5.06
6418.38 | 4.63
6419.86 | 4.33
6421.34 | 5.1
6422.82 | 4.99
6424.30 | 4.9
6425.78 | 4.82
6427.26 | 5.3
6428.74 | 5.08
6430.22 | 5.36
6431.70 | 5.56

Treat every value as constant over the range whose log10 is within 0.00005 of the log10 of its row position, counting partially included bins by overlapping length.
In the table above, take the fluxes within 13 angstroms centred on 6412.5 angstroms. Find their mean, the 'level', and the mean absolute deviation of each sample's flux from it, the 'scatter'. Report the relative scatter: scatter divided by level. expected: 0.10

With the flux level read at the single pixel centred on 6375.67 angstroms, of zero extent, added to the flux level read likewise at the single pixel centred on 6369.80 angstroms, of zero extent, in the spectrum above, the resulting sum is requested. 9.4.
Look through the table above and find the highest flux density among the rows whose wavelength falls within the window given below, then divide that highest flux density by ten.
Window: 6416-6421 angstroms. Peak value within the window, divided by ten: 0.51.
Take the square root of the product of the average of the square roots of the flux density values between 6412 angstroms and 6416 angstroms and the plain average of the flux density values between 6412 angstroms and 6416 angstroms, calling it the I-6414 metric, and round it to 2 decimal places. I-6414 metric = 3.16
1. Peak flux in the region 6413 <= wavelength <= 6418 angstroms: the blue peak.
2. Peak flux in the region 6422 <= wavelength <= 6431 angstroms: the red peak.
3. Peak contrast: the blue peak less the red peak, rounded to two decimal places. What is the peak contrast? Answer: -0.30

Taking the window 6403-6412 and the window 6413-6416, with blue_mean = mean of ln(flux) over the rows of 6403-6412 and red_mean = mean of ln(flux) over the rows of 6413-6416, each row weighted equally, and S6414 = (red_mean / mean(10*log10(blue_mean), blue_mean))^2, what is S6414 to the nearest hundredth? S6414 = 0.57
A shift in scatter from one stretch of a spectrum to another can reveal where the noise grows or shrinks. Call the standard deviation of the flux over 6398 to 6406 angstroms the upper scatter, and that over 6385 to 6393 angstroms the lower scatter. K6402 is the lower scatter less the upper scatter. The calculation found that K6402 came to -0.04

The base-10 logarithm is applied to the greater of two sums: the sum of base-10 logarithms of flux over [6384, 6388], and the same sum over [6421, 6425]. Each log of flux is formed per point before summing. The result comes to 0.351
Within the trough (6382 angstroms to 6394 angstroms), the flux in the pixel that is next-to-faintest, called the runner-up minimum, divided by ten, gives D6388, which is 0.553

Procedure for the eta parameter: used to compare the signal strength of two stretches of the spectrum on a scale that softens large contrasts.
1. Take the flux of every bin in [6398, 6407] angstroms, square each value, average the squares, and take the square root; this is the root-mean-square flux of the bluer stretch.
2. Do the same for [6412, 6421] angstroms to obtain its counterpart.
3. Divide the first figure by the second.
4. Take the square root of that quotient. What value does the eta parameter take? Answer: 1.08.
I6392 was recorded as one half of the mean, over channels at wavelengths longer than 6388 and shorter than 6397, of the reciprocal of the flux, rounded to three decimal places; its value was 0.090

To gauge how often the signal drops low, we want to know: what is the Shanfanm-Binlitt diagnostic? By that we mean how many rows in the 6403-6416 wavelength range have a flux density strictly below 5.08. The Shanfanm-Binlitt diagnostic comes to 3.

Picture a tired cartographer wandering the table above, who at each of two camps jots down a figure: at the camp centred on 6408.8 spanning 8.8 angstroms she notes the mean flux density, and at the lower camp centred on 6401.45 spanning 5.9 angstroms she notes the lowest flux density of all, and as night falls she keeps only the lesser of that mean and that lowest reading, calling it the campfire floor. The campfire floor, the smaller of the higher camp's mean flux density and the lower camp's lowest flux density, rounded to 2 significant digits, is 5.1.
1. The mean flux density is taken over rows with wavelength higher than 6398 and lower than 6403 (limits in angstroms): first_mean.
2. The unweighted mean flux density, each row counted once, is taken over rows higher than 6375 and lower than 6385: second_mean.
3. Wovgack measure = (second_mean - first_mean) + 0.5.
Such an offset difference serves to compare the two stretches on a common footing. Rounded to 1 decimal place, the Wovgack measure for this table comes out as 0.4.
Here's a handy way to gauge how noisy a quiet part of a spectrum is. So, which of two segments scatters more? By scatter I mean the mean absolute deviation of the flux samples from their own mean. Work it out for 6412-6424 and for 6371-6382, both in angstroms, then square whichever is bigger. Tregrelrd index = 0.13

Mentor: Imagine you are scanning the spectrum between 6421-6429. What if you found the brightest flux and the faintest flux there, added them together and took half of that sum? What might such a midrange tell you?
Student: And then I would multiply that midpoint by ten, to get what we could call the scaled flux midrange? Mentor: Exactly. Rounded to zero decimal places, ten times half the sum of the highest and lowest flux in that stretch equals 51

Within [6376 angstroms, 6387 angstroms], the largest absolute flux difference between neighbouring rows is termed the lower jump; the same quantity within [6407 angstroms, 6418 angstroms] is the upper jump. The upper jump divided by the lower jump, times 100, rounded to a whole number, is 108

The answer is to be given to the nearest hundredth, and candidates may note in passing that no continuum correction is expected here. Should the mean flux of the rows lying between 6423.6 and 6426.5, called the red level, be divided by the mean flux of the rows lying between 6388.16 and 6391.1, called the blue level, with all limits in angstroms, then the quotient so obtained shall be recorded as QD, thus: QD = 0.84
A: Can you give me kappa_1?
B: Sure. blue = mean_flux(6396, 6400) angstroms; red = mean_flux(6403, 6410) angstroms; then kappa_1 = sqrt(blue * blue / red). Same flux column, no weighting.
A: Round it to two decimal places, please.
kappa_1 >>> 2.18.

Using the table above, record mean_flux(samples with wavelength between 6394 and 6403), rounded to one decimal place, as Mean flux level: 5.3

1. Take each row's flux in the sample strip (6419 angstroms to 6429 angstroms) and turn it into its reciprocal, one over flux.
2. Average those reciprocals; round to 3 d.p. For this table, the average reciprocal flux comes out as 0.204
